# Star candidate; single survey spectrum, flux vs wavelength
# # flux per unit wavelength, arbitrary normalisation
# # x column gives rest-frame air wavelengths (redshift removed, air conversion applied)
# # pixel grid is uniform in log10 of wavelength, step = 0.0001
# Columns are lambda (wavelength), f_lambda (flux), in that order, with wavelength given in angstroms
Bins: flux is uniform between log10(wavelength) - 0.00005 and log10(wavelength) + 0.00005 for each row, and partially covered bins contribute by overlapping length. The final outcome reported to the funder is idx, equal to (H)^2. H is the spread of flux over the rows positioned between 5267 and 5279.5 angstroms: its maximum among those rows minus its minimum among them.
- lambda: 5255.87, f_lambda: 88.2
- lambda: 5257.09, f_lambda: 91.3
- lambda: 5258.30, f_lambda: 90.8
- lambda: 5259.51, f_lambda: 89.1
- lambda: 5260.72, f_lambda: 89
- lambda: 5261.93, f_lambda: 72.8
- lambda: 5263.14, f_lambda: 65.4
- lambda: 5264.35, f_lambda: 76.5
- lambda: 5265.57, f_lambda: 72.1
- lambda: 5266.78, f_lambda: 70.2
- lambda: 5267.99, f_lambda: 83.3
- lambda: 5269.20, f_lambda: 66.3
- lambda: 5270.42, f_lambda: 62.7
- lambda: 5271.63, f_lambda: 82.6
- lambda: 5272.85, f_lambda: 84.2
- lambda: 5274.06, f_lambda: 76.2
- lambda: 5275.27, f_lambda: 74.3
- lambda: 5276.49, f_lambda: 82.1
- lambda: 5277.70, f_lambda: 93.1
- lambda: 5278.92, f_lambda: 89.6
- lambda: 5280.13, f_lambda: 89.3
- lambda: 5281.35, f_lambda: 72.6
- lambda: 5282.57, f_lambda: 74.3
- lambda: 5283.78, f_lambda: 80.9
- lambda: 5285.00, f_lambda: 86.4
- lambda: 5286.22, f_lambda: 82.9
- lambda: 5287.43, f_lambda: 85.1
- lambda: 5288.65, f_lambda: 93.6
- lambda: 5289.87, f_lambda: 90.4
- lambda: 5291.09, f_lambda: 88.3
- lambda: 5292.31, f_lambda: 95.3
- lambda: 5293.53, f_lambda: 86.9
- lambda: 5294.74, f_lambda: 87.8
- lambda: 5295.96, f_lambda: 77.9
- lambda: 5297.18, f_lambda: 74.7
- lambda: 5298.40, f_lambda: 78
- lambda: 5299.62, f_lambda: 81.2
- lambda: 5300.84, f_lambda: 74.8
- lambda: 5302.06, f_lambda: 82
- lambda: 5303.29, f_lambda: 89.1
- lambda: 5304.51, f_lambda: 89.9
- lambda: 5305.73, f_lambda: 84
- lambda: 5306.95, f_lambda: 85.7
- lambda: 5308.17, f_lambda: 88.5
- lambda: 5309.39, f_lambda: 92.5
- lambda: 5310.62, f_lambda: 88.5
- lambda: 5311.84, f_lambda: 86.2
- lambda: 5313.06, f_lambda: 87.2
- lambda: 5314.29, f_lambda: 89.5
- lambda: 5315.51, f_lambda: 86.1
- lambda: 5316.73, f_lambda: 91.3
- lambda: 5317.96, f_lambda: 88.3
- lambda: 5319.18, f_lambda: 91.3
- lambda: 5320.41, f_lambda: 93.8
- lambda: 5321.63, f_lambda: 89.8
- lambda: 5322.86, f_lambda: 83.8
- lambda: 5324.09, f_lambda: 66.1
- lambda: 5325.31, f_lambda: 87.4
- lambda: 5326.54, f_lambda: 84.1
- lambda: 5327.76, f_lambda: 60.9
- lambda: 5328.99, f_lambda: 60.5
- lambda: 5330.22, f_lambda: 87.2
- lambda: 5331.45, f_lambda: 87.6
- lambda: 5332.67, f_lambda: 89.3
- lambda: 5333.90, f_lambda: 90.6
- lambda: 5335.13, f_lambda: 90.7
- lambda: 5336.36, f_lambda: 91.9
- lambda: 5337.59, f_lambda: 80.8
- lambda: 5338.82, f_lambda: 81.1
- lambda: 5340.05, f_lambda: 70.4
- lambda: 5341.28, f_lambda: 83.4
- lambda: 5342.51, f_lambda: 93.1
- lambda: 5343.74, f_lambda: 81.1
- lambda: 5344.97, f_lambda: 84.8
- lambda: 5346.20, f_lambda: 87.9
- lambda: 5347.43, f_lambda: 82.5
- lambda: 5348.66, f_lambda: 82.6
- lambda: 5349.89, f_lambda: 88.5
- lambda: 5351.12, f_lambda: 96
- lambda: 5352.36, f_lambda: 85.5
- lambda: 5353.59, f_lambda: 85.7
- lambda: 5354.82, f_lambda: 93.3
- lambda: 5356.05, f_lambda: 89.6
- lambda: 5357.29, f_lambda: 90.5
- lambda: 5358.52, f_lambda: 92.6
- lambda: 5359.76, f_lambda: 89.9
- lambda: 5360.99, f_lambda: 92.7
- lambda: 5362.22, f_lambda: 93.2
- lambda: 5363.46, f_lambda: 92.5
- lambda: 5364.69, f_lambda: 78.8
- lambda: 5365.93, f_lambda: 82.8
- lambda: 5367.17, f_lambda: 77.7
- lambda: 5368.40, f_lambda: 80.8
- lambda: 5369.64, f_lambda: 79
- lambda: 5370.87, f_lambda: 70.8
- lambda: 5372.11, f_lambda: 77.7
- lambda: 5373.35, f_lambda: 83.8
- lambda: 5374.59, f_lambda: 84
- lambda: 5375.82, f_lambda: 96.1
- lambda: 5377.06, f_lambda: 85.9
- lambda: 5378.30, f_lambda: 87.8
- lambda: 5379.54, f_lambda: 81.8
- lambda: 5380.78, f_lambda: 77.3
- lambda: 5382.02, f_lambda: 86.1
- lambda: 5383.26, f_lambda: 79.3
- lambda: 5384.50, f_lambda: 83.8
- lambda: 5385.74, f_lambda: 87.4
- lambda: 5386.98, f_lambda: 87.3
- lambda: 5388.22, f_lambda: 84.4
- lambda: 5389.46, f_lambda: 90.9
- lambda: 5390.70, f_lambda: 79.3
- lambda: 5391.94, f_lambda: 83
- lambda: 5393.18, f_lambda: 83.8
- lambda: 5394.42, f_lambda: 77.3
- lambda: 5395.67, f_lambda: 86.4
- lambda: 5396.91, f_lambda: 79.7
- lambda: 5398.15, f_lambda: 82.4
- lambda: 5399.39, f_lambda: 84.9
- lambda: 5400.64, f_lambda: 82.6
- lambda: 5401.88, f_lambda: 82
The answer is 924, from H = 30.4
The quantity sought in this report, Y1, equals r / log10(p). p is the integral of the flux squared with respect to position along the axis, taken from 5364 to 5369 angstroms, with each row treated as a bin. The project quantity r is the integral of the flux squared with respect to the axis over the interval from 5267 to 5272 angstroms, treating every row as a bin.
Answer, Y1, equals 6009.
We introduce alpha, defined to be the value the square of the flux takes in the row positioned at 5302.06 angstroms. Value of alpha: 6724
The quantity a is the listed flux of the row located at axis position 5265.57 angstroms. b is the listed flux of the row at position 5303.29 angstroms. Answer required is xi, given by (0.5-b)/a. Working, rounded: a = 72.1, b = 89.1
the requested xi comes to -1.23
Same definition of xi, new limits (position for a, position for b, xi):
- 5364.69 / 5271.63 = -1.04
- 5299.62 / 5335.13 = -1.11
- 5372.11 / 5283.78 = -1.03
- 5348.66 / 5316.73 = -1.10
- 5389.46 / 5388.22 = -0.92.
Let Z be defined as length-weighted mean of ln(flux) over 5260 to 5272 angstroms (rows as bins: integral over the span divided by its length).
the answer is 4.30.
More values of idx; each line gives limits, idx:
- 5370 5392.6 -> 640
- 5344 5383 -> 640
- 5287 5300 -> 424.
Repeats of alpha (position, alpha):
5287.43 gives 7242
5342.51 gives 8668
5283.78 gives 6545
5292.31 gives 9082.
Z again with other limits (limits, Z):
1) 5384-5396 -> 4.43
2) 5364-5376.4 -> 4.40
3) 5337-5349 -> 4.41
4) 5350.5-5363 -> 4.51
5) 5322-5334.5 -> 4.37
